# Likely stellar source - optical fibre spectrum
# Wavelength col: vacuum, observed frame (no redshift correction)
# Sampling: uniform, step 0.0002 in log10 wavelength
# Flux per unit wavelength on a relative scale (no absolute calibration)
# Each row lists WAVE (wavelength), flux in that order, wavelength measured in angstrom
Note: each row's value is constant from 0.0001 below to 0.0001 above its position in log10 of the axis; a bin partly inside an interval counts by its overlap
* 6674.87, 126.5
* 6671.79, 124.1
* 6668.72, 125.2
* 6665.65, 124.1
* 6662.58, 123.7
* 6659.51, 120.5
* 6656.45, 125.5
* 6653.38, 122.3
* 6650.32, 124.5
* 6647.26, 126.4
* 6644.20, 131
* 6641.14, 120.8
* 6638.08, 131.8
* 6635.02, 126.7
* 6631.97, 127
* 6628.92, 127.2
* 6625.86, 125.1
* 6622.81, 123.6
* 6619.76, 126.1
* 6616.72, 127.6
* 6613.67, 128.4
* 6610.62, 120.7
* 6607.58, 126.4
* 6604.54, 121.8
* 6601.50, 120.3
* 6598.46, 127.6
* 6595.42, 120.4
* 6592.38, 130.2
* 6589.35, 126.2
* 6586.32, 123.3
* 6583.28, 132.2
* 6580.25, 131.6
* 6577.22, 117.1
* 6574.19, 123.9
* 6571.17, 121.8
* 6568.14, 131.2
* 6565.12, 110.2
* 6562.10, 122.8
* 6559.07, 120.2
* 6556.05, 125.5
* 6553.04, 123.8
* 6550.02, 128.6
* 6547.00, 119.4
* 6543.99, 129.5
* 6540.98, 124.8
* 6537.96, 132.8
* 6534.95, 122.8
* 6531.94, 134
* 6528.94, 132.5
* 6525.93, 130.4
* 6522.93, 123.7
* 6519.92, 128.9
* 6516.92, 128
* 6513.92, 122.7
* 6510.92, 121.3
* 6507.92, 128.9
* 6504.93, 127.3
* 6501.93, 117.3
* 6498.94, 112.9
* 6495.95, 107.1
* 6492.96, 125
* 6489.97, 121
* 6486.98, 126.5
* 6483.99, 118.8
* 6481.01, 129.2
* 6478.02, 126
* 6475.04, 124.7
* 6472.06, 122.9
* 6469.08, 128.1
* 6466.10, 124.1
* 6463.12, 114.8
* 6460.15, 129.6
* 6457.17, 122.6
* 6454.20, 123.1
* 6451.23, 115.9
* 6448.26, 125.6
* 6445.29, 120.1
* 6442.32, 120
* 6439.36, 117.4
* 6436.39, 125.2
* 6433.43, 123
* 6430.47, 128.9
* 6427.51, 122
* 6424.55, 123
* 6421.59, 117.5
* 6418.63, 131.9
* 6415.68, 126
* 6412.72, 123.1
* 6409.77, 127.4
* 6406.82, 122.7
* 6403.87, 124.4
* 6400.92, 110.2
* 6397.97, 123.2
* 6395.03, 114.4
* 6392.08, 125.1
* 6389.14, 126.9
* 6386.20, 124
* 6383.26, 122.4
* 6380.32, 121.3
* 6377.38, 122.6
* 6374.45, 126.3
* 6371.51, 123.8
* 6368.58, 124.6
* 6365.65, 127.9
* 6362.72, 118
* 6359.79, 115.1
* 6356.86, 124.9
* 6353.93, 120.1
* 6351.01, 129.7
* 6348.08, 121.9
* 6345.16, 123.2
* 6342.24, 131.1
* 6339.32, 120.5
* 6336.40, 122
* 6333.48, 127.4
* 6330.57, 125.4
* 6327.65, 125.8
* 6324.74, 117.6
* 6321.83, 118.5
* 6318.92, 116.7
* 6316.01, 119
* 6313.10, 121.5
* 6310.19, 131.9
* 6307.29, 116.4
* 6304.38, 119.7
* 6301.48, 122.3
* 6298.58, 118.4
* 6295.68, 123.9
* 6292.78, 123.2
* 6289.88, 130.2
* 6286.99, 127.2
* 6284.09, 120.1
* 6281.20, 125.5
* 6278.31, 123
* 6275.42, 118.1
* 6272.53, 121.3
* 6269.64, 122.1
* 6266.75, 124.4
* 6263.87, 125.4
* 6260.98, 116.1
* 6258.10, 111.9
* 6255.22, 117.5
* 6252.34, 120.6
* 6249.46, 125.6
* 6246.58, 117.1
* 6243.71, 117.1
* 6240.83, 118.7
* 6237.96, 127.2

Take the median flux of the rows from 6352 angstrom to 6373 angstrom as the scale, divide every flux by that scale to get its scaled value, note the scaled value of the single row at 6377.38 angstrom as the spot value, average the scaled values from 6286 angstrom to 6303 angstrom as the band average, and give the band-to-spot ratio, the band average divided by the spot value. 1.013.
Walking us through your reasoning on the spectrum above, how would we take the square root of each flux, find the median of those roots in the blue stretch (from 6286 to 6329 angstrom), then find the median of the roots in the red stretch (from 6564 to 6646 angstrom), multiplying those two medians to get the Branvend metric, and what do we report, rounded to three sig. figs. 124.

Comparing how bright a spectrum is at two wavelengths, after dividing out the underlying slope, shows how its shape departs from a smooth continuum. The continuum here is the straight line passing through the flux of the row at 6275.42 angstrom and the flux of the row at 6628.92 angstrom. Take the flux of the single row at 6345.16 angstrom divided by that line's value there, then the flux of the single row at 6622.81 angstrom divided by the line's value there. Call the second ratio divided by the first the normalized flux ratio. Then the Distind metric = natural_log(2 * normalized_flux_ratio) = 0.638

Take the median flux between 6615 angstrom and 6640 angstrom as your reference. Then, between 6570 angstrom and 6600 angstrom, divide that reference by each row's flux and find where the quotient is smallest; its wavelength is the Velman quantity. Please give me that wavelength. 6583.28 angstrom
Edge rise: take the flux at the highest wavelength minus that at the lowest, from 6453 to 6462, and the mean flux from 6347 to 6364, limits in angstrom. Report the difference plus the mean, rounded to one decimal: 128.1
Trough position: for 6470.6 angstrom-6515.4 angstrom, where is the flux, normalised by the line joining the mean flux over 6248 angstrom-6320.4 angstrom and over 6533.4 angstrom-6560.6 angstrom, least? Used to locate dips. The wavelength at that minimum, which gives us 6495.95 angstrom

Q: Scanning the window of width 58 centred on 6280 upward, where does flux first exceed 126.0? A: 6286.99 angstrom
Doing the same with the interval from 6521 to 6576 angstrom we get 6525.93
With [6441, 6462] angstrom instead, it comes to 6460.15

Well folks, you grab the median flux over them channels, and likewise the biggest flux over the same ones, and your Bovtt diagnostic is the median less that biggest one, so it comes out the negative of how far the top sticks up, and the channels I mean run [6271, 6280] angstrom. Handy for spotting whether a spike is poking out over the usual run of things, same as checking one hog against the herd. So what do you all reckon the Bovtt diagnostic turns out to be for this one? -1.7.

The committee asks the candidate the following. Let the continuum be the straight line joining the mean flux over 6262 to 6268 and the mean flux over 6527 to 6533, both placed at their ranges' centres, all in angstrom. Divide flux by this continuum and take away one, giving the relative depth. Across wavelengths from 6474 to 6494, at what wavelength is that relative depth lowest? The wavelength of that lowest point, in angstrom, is 6483.99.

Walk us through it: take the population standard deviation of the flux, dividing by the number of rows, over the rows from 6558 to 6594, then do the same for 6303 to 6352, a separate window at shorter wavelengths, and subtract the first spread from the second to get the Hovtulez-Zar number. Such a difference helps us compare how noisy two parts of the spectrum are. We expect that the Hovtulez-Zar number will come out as -1.5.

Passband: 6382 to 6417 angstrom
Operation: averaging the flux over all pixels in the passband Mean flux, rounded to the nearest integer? 122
